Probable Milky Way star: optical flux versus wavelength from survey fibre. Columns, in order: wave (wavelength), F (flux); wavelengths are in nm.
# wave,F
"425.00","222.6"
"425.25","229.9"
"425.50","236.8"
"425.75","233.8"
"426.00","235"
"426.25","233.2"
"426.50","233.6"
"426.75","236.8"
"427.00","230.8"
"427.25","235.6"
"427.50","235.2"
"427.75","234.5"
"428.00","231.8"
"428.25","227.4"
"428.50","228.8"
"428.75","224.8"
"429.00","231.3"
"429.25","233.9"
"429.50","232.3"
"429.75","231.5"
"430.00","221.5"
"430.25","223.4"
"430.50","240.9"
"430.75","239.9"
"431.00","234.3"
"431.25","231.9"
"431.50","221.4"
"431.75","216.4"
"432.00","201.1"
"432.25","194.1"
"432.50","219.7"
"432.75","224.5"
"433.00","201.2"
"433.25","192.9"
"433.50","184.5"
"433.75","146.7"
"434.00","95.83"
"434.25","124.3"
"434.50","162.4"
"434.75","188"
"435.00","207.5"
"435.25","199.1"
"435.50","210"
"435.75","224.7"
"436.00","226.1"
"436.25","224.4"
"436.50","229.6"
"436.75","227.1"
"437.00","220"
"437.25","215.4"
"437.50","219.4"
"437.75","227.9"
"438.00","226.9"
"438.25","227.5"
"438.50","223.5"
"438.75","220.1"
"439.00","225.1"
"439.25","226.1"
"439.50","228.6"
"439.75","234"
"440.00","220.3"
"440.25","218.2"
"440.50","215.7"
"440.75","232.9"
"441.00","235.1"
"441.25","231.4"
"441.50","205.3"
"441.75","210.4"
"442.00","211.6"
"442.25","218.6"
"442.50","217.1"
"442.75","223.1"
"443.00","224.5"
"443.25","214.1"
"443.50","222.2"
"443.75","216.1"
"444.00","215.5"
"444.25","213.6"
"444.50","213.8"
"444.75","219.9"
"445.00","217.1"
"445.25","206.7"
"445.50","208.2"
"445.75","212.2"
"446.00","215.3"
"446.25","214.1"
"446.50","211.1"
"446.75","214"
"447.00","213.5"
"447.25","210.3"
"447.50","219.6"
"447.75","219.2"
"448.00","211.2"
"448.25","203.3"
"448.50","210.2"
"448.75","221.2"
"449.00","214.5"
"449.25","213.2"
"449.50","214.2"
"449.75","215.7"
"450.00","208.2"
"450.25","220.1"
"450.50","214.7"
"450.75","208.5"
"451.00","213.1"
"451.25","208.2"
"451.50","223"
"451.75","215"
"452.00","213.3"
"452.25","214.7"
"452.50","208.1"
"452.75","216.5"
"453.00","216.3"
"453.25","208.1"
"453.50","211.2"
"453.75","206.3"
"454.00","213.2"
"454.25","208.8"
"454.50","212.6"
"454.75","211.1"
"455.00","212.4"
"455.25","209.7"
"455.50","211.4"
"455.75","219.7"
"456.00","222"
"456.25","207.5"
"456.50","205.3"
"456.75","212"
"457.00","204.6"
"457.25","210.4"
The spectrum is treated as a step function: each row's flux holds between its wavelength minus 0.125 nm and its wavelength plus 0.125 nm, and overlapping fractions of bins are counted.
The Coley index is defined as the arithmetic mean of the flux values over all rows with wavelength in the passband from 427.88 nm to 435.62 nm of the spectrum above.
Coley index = 207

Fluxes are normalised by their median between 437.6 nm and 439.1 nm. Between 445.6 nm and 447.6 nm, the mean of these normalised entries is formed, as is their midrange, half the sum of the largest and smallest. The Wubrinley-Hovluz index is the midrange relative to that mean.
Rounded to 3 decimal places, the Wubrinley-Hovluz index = 1.006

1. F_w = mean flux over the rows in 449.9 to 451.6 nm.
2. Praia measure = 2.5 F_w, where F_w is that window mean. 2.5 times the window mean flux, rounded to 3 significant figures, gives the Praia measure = 534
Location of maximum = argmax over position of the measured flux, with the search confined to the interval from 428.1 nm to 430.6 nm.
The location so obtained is 430.50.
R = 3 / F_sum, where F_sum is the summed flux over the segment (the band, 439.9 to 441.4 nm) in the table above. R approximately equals 0.0022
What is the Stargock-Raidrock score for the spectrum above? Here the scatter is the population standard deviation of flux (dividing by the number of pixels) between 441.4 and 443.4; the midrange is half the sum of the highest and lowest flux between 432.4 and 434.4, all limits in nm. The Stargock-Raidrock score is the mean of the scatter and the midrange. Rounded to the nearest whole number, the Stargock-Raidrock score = 83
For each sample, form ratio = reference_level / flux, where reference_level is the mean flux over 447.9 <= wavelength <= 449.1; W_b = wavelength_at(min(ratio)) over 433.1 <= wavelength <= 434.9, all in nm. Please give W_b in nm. 433.25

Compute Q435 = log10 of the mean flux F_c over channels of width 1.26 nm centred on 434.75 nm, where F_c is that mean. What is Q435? 2.25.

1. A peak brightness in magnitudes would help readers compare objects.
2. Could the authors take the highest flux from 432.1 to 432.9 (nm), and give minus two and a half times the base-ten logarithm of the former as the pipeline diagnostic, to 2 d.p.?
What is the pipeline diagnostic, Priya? -5.88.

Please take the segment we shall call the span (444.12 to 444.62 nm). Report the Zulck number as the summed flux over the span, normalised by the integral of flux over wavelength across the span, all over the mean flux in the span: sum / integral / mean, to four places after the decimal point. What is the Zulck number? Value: 0.0187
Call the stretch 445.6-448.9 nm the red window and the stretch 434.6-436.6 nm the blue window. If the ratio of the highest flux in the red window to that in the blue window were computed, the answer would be 0.96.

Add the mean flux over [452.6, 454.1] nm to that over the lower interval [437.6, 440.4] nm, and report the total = 437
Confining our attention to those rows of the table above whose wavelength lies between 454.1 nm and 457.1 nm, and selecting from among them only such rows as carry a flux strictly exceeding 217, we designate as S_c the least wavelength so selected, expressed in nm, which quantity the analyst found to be 455.75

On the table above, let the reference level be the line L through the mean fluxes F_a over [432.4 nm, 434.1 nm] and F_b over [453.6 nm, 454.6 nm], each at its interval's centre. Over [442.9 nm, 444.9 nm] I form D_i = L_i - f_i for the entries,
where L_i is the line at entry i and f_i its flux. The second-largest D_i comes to -17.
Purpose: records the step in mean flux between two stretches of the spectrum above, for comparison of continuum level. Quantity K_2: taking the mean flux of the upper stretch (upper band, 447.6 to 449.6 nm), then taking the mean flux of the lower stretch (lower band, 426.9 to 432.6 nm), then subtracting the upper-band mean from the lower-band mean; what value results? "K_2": 14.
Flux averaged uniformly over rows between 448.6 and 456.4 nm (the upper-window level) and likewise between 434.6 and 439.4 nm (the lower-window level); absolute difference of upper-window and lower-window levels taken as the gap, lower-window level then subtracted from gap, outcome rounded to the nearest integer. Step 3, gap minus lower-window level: -213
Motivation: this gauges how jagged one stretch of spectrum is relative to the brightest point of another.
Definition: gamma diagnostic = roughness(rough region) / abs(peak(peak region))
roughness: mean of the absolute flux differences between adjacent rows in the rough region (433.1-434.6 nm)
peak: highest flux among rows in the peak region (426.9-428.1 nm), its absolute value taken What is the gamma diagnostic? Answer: 0.14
